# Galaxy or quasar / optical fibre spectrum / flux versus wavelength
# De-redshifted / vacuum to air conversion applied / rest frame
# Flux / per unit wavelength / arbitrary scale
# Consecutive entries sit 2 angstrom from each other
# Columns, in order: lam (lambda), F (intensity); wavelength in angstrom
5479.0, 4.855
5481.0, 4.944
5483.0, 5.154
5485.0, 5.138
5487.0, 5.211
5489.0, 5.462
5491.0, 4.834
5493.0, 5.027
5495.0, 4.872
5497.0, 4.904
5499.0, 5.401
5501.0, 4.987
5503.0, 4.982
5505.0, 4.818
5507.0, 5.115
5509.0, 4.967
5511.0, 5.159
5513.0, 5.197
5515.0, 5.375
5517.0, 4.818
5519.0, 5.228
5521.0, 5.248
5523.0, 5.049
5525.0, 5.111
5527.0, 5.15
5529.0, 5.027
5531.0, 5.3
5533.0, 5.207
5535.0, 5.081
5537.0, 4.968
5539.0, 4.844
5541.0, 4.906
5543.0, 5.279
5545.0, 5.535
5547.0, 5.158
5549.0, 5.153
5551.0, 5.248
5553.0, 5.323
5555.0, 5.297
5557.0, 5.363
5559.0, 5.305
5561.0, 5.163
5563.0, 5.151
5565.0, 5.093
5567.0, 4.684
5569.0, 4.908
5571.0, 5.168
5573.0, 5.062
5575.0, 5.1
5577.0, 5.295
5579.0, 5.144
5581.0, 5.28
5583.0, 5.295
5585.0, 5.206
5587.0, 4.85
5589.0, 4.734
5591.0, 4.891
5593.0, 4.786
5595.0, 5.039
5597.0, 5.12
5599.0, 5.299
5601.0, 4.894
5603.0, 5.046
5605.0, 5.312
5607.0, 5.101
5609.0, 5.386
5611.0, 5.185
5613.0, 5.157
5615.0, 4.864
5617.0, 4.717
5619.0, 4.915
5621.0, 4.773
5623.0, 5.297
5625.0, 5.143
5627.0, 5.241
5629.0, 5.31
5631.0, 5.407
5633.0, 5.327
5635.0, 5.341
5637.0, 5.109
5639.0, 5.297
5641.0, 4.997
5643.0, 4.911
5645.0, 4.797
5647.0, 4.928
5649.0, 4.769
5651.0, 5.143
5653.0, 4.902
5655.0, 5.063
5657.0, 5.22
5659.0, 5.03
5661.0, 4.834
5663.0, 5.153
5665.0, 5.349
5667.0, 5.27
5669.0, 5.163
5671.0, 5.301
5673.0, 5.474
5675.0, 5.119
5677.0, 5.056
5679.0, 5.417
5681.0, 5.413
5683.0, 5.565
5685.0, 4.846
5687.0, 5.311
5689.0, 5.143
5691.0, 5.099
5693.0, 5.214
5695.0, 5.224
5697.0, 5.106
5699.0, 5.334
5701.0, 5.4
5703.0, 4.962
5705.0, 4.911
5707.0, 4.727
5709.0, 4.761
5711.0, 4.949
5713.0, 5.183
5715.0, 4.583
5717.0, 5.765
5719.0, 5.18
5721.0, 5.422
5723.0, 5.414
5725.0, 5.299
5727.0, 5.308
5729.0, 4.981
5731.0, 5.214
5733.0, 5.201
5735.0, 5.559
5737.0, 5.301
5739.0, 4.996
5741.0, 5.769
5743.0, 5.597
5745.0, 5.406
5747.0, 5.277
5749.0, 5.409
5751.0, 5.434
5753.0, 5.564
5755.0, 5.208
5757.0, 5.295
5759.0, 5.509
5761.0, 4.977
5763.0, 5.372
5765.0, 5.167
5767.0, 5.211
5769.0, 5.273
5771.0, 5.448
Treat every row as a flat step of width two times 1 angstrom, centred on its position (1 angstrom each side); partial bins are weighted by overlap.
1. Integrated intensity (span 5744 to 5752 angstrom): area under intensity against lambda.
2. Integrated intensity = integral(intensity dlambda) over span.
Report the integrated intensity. 43.1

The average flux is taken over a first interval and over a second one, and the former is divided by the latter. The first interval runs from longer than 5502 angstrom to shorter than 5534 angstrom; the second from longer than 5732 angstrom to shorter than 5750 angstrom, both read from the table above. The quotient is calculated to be 0.95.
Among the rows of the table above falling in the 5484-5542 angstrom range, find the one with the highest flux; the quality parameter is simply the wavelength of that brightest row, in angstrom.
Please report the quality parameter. 5489.0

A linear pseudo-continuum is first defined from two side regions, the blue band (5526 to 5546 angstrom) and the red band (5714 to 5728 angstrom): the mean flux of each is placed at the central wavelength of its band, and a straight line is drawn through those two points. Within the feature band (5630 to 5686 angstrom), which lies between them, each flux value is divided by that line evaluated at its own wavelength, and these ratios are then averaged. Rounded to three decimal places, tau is 0.985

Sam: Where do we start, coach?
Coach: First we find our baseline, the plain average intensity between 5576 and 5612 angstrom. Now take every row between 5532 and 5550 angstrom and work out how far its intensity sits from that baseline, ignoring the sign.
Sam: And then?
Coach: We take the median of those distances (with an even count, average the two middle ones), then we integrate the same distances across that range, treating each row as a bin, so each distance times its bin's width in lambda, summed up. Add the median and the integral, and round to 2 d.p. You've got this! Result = 2.99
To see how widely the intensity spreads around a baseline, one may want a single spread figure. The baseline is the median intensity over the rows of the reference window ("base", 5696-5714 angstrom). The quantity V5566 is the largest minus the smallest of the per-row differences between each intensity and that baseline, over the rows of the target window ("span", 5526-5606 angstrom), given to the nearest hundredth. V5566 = 0.85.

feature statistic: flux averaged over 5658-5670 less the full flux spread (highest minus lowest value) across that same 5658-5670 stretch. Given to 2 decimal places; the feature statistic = 4.62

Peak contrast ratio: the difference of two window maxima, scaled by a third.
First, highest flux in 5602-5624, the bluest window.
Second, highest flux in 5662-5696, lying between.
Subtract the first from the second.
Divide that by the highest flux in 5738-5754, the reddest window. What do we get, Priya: 0.031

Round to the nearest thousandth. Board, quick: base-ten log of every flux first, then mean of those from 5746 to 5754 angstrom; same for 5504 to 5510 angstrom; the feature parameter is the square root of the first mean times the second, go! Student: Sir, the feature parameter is 0.715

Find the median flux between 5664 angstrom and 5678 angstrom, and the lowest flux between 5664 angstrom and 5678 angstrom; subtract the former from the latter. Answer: -0.21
